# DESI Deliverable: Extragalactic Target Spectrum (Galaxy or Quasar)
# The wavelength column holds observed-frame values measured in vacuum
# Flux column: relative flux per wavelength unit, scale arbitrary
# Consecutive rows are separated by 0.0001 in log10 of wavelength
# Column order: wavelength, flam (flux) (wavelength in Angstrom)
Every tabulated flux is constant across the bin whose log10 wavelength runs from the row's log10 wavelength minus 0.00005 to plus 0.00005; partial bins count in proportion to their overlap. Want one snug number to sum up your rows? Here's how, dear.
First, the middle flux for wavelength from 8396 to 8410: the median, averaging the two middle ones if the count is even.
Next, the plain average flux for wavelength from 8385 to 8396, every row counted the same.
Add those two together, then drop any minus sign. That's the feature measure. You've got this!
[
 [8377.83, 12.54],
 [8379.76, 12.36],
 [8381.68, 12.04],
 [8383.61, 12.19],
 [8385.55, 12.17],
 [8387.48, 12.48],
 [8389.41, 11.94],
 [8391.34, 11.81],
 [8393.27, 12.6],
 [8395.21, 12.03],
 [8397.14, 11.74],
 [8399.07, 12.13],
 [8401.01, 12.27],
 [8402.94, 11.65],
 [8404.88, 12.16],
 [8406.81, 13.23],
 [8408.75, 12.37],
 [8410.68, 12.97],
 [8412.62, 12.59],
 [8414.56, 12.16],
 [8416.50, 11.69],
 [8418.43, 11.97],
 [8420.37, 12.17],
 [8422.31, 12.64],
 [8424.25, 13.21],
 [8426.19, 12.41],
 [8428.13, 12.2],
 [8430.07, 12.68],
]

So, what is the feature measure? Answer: 24.3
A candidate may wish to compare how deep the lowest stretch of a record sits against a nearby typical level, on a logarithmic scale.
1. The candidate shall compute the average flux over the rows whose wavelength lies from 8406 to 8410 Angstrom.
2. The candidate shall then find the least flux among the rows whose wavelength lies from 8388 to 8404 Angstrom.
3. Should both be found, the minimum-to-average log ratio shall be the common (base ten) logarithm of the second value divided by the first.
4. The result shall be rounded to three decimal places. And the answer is -0.041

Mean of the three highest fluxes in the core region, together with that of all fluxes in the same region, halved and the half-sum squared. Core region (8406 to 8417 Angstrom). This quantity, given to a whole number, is 162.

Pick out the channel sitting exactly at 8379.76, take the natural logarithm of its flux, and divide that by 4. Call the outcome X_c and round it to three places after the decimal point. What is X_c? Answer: 0.629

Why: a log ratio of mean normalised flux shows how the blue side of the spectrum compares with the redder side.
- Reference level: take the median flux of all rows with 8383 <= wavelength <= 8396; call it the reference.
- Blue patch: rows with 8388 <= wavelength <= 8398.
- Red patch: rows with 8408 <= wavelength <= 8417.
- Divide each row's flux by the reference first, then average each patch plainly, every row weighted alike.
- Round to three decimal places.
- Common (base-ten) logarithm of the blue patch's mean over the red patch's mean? -0.012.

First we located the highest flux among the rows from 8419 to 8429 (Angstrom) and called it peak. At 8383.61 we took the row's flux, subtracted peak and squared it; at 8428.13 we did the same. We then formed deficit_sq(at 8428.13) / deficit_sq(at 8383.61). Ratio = 1.0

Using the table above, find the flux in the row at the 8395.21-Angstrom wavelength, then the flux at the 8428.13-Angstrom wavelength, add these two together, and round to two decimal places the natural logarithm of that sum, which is 3.19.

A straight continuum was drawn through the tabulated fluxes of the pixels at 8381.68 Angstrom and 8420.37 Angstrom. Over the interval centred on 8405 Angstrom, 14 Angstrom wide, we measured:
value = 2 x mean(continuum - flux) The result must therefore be -0.6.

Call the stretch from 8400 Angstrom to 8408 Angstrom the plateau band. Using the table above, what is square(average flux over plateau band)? 152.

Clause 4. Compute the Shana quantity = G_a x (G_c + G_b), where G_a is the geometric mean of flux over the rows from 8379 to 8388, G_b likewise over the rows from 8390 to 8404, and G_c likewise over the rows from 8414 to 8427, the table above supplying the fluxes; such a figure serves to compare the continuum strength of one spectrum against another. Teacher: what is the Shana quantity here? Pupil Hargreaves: 298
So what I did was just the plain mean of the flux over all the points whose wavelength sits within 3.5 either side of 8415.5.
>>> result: 12.1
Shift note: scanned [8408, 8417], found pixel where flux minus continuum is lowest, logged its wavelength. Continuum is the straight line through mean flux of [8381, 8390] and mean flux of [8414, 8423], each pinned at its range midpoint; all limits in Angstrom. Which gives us 8416.50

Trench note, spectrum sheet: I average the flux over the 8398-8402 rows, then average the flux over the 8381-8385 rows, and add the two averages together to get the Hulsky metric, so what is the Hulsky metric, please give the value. 24.3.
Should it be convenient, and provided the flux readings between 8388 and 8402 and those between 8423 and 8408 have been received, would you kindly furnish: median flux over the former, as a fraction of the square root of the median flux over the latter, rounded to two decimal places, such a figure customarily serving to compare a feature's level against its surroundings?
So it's 3.43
